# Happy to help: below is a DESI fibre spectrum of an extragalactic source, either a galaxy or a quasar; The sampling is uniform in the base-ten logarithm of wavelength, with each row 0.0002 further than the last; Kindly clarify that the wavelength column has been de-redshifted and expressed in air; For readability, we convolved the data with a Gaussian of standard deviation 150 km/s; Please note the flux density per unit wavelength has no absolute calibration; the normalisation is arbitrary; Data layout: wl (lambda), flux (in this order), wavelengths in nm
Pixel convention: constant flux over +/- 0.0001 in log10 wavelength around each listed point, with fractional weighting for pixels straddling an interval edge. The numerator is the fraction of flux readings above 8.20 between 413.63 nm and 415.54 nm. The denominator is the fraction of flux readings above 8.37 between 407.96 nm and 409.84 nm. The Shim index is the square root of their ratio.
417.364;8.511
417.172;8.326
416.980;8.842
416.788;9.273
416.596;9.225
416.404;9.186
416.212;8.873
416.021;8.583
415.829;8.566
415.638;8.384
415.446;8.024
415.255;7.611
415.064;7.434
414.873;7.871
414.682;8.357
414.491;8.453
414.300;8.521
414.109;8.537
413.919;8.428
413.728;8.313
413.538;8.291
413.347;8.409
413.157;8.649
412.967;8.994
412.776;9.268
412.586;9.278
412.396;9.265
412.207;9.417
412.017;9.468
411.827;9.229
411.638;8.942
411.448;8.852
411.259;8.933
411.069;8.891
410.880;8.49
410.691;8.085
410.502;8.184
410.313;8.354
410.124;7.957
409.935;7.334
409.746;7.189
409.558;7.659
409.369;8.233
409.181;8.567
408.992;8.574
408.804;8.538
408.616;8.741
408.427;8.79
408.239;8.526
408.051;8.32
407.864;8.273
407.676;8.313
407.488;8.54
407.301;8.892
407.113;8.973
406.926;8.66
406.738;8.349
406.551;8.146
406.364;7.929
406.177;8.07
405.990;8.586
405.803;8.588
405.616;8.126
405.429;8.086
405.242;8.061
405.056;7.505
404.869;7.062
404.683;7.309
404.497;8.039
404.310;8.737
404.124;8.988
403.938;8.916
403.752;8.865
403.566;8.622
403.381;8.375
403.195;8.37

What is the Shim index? 1.00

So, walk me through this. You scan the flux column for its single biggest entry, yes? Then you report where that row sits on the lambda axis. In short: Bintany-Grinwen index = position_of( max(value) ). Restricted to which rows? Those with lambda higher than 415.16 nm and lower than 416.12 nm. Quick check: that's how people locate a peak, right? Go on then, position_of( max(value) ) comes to 416.021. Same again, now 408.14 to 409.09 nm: 408.427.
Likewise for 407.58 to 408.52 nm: 408.427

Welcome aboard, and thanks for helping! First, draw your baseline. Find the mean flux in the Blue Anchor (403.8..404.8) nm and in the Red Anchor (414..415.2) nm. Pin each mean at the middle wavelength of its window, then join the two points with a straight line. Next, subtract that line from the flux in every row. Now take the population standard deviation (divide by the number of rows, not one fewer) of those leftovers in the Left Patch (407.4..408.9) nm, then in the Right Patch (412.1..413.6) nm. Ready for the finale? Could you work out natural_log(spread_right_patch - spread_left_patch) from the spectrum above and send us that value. -1.5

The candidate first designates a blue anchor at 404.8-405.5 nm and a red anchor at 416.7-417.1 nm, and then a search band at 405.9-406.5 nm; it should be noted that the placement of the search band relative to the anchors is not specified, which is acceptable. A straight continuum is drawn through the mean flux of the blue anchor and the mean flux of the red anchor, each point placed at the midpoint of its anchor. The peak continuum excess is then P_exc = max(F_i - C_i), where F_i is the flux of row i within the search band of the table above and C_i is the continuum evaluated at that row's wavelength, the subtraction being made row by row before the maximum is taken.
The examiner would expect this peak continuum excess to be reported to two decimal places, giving 0.81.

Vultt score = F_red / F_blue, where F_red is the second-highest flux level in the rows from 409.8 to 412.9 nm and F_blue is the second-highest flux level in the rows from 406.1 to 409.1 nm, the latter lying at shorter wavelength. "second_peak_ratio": 1.059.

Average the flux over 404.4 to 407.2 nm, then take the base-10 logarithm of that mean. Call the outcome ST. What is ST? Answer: 0.908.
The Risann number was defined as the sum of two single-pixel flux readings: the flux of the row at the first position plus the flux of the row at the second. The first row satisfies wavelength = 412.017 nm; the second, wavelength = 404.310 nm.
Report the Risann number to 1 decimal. 18.2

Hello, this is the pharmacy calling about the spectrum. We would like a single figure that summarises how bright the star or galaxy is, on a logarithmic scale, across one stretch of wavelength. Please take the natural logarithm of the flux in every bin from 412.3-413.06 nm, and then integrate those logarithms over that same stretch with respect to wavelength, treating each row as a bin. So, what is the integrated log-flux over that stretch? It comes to 1.69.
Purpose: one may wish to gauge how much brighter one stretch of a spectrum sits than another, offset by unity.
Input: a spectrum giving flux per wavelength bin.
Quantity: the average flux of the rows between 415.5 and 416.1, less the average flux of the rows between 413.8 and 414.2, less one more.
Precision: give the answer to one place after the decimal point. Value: -1.0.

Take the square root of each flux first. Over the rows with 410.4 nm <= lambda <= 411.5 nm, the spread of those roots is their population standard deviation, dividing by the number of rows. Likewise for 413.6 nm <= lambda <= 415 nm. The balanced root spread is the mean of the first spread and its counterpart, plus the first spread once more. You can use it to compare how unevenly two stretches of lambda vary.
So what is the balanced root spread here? 0.11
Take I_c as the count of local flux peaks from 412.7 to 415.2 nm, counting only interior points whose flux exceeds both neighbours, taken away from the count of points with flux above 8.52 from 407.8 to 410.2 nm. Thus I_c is 5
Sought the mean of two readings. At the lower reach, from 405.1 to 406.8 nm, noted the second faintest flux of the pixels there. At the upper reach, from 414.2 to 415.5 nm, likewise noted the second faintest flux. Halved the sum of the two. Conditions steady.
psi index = 7.84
